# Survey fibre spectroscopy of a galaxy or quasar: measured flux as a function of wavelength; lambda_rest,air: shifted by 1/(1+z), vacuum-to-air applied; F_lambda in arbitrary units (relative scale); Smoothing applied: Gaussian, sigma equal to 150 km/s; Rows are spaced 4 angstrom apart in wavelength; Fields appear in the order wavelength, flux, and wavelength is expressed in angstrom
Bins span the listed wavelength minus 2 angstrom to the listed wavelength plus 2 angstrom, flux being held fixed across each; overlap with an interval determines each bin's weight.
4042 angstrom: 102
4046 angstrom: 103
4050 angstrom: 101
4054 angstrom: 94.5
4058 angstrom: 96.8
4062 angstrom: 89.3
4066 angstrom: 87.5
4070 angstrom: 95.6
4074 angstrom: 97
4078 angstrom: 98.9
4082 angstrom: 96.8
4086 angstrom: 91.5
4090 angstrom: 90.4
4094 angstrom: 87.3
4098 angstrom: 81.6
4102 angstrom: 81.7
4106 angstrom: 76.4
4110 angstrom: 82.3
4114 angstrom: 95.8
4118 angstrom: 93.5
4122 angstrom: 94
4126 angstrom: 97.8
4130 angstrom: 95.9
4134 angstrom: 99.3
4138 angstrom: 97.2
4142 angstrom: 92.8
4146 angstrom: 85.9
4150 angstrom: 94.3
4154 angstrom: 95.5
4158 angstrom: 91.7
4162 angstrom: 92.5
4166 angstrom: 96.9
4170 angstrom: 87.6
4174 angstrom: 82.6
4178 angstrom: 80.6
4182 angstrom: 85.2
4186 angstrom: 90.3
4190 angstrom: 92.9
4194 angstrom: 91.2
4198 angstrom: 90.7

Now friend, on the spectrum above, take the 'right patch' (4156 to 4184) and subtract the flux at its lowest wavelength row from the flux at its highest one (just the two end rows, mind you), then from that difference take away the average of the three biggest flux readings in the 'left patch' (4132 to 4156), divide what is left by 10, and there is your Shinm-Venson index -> -10.4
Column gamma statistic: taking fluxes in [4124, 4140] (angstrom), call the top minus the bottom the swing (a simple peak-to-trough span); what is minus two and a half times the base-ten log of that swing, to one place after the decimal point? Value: -1.3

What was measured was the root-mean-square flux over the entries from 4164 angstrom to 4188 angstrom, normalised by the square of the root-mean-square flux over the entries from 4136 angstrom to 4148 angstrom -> 0.0103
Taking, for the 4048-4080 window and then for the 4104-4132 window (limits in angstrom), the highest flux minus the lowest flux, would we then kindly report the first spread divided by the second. 0.63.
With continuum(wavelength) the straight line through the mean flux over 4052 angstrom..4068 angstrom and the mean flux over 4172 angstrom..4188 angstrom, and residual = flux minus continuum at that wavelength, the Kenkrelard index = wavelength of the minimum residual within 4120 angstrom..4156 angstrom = 4146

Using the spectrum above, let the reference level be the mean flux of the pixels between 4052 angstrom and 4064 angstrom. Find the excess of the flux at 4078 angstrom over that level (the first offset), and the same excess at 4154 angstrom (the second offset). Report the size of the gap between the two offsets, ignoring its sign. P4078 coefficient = 3.4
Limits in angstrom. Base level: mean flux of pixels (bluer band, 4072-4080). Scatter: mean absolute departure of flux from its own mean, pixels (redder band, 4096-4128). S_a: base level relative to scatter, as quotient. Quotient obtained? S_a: 13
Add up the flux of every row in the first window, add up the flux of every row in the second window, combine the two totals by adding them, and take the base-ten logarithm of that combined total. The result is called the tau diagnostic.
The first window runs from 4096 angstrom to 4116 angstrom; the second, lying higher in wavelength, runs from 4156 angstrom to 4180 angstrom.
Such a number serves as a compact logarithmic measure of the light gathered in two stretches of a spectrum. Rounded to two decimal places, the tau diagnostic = 2.98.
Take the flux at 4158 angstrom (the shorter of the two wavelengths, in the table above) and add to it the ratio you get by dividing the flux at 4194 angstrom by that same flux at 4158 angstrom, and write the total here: 93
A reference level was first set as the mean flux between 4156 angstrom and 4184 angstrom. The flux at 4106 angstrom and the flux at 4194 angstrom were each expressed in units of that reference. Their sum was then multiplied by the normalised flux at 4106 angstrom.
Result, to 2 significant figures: 1.6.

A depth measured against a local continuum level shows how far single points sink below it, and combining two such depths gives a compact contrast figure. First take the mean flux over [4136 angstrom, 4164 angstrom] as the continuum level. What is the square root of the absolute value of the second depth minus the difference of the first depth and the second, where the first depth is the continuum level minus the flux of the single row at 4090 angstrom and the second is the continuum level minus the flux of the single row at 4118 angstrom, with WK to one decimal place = 1.9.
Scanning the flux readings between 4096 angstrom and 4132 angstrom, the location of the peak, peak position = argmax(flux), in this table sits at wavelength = 4126 angstrom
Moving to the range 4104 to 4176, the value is 4134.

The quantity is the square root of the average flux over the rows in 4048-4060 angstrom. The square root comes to 9.9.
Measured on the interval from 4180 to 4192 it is 9.5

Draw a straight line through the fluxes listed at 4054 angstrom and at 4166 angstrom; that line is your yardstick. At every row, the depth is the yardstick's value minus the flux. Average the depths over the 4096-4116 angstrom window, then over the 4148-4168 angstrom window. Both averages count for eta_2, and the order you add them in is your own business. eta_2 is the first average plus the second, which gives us 15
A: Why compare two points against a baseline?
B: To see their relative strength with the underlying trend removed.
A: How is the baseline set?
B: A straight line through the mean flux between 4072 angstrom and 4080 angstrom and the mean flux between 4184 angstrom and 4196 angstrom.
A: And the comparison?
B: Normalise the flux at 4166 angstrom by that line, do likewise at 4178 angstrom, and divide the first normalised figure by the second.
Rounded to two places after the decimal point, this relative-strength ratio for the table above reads 1.19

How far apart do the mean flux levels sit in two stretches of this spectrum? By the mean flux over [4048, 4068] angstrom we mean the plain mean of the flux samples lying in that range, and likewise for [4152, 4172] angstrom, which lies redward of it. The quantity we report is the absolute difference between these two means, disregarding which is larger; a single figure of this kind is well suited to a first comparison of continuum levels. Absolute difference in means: 1.0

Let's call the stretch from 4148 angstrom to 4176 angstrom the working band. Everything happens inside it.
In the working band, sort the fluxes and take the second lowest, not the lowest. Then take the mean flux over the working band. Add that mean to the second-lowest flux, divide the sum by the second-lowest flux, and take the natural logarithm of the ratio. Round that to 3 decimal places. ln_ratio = 0.716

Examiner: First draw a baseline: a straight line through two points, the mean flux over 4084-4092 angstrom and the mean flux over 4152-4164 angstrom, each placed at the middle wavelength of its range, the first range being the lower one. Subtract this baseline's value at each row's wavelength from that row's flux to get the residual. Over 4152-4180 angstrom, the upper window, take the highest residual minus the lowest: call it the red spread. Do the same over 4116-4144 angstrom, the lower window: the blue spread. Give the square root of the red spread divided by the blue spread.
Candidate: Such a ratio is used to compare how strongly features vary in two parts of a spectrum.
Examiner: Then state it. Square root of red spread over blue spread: 1.57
